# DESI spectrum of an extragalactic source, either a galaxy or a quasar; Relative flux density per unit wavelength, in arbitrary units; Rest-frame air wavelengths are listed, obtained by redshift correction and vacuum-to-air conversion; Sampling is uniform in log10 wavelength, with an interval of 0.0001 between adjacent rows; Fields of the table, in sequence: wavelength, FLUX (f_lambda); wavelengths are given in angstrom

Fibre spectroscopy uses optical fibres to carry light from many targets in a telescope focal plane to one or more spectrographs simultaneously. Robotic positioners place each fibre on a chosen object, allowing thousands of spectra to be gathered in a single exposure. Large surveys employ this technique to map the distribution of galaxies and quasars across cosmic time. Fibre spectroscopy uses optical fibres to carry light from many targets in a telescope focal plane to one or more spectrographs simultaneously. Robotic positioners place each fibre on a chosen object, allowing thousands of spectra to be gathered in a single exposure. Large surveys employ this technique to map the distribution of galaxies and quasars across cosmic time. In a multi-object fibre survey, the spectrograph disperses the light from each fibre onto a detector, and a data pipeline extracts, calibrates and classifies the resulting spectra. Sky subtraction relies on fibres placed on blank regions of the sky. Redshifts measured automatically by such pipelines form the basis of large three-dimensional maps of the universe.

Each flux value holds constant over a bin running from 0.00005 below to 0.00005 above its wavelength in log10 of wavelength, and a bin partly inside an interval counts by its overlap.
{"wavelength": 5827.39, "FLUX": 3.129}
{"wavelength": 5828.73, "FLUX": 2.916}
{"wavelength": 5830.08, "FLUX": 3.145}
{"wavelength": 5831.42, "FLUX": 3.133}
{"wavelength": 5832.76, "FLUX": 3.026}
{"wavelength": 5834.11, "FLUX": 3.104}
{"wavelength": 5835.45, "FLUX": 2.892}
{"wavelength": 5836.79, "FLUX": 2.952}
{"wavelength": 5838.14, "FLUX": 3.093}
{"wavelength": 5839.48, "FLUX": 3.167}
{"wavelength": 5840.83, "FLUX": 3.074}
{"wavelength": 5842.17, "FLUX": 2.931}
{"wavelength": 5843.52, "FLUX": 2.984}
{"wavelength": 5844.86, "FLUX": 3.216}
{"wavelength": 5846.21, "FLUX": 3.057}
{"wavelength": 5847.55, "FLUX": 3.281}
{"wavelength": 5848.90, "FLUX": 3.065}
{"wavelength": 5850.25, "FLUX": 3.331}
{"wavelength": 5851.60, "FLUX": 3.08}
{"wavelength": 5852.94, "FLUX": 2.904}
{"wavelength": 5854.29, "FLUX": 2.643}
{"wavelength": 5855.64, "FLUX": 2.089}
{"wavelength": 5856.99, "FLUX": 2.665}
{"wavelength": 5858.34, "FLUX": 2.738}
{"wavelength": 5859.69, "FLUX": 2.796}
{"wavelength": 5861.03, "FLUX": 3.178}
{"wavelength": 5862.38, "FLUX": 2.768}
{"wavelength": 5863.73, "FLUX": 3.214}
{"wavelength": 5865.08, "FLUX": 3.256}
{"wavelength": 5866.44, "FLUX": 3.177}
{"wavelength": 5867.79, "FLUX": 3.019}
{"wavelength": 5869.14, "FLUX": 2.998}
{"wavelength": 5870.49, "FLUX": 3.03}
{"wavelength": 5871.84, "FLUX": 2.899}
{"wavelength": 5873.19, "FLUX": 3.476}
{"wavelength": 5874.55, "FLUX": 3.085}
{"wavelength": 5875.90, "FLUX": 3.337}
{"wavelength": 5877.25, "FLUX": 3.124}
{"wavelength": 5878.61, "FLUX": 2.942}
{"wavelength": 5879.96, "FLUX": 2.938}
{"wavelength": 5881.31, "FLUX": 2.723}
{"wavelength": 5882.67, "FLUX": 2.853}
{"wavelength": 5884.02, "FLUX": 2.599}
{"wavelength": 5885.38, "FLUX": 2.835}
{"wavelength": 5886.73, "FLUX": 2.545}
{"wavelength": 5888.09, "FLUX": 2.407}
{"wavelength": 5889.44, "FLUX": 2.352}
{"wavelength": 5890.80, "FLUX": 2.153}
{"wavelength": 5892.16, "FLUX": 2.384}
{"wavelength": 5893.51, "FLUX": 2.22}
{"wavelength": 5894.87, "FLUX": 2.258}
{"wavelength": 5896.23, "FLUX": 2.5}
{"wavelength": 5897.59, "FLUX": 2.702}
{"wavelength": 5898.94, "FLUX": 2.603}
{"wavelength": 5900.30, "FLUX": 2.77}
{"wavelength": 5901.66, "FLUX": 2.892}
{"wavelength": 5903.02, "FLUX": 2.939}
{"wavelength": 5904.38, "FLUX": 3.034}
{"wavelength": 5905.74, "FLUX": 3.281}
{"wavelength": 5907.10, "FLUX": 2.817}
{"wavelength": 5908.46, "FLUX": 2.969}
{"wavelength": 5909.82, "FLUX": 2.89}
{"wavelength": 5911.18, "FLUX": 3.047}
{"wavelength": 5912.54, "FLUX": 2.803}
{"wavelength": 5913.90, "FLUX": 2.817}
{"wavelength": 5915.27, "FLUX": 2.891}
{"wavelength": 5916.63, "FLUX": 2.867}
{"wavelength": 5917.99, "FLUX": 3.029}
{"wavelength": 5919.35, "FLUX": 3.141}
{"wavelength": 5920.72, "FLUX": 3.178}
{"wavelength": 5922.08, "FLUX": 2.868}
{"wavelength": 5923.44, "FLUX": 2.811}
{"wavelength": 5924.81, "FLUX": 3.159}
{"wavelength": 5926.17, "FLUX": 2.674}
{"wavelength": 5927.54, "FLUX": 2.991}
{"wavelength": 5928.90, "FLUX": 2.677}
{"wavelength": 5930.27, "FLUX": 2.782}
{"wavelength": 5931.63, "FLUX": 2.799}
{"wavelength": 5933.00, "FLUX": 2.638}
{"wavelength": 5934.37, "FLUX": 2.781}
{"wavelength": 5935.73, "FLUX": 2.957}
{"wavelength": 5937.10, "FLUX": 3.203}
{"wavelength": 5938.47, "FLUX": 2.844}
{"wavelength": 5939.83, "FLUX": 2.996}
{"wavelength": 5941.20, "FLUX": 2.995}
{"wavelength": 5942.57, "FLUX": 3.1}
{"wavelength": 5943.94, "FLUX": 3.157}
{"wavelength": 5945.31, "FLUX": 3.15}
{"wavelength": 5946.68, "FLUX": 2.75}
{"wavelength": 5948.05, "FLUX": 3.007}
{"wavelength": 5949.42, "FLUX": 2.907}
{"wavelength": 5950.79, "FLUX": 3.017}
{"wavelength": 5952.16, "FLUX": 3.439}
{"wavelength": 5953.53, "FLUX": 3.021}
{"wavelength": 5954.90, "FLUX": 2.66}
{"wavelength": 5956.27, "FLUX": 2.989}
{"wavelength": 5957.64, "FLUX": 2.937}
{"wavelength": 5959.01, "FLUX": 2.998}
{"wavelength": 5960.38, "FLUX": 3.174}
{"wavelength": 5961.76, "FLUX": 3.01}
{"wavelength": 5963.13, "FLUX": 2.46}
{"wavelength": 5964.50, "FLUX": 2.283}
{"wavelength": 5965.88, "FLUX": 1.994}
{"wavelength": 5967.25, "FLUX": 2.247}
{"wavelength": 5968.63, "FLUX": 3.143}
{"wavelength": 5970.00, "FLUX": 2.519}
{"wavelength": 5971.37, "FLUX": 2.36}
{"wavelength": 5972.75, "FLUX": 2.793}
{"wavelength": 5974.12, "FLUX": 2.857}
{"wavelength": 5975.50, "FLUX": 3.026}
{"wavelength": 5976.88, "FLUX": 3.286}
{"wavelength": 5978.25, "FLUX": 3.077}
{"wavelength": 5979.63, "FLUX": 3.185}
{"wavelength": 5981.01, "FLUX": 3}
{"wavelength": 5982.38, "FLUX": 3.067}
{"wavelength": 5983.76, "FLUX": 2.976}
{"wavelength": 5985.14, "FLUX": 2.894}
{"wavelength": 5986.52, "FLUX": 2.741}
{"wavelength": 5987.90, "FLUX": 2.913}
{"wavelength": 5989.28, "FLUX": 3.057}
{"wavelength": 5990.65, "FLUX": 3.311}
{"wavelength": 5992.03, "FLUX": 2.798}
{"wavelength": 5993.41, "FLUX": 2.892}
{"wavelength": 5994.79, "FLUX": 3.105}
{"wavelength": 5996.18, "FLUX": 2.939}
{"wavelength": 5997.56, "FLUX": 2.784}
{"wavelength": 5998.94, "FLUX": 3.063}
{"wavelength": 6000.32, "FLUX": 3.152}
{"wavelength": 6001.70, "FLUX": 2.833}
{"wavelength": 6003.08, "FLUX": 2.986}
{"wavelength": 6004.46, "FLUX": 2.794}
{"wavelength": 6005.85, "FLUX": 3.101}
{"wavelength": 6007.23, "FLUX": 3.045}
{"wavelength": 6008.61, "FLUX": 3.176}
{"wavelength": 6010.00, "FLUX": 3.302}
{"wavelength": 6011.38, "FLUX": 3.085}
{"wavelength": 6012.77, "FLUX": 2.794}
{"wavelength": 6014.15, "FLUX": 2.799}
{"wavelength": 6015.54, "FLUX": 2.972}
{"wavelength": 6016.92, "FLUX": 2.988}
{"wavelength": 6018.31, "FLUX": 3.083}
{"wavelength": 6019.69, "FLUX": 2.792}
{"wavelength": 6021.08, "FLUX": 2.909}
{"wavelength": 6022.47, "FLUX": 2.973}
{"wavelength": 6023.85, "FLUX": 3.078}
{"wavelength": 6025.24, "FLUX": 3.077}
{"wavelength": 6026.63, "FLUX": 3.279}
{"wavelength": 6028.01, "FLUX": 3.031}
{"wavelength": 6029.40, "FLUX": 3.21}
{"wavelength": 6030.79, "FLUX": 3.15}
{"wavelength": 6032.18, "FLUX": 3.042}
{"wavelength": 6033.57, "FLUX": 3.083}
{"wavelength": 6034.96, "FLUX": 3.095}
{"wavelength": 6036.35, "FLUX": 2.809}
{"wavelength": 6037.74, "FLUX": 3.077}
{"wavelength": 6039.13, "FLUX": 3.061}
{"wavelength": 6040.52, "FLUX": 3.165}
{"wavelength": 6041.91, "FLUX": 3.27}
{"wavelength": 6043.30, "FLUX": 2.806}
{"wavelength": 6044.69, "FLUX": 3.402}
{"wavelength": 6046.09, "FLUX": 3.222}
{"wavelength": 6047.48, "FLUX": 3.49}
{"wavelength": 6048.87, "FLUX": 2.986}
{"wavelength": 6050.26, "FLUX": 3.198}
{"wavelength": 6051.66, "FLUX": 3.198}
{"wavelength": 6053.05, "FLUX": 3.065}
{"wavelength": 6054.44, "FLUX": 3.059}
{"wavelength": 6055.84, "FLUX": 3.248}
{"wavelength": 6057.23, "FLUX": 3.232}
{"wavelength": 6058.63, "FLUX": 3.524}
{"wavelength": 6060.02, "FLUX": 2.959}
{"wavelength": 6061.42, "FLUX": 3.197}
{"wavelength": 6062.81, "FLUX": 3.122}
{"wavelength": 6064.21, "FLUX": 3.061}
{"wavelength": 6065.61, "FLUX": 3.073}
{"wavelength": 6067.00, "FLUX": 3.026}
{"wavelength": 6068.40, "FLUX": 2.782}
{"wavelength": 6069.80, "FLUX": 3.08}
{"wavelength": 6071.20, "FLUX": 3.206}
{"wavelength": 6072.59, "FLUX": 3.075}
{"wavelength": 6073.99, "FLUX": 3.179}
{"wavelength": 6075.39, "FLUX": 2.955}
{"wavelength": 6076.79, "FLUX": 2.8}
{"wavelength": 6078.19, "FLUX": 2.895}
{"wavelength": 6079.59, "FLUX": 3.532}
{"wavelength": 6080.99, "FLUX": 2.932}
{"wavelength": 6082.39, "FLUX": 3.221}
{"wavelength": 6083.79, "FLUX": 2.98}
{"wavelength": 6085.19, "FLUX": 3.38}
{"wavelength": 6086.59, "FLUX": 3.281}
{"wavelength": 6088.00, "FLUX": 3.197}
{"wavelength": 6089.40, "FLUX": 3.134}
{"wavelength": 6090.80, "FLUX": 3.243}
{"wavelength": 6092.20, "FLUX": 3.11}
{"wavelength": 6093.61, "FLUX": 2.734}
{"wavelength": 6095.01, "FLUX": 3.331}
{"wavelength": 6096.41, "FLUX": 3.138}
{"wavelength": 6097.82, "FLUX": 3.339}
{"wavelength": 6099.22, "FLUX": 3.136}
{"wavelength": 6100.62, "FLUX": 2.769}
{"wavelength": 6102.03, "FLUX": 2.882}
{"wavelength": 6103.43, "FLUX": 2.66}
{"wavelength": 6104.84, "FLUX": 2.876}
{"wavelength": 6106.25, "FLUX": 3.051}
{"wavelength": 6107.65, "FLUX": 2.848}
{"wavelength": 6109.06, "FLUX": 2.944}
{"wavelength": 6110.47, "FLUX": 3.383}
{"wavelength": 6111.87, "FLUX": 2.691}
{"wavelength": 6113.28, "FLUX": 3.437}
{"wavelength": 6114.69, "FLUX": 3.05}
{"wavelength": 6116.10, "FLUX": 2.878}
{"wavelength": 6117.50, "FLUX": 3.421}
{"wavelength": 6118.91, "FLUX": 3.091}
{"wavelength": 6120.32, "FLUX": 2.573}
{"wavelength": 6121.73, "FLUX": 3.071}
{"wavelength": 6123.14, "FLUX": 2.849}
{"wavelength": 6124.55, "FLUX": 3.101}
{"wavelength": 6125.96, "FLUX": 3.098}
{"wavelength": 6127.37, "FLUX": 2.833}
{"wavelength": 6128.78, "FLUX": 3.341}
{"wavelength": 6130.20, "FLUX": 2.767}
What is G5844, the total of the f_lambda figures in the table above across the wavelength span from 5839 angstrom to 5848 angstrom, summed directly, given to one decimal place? 21.7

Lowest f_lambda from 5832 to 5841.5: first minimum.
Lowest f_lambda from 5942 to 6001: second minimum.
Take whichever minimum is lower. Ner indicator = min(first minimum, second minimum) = 2.0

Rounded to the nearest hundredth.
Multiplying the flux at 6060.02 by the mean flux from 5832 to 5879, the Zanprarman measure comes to 8.93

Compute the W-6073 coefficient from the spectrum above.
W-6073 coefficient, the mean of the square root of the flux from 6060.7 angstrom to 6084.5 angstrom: 1.75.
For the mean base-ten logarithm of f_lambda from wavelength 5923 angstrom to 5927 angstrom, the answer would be 0.459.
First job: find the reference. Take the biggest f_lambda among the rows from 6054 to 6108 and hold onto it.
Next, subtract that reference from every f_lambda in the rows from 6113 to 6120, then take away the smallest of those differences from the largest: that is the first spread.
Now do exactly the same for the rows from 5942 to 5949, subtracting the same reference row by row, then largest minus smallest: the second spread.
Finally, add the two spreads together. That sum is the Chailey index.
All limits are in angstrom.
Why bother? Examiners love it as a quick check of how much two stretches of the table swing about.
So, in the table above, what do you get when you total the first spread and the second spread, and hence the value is 1.0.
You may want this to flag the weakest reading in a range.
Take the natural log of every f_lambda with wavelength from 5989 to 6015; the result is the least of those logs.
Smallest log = 1.02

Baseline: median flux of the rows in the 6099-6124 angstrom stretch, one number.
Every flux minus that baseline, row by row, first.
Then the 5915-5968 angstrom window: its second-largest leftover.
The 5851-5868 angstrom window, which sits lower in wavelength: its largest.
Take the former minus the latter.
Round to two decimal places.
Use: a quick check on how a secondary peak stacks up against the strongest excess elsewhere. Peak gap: -0.05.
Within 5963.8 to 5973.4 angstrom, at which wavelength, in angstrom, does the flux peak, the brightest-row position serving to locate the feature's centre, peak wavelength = 5968.63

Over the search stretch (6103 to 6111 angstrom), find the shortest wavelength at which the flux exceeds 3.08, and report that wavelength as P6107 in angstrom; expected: 6110.47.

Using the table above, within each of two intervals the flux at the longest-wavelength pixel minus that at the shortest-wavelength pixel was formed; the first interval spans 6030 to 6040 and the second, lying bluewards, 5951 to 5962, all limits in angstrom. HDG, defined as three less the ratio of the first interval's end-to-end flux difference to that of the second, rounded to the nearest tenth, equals 2.8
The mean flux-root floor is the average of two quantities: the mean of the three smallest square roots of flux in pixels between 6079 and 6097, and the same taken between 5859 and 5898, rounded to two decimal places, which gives 1.59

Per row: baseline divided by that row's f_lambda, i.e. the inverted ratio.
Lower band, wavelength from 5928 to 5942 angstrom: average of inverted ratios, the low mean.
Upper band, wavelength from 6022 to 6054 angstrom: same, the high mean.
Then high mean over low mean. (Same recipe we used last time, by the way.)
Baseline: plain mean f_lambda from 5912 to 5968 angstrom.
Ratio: 0.92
